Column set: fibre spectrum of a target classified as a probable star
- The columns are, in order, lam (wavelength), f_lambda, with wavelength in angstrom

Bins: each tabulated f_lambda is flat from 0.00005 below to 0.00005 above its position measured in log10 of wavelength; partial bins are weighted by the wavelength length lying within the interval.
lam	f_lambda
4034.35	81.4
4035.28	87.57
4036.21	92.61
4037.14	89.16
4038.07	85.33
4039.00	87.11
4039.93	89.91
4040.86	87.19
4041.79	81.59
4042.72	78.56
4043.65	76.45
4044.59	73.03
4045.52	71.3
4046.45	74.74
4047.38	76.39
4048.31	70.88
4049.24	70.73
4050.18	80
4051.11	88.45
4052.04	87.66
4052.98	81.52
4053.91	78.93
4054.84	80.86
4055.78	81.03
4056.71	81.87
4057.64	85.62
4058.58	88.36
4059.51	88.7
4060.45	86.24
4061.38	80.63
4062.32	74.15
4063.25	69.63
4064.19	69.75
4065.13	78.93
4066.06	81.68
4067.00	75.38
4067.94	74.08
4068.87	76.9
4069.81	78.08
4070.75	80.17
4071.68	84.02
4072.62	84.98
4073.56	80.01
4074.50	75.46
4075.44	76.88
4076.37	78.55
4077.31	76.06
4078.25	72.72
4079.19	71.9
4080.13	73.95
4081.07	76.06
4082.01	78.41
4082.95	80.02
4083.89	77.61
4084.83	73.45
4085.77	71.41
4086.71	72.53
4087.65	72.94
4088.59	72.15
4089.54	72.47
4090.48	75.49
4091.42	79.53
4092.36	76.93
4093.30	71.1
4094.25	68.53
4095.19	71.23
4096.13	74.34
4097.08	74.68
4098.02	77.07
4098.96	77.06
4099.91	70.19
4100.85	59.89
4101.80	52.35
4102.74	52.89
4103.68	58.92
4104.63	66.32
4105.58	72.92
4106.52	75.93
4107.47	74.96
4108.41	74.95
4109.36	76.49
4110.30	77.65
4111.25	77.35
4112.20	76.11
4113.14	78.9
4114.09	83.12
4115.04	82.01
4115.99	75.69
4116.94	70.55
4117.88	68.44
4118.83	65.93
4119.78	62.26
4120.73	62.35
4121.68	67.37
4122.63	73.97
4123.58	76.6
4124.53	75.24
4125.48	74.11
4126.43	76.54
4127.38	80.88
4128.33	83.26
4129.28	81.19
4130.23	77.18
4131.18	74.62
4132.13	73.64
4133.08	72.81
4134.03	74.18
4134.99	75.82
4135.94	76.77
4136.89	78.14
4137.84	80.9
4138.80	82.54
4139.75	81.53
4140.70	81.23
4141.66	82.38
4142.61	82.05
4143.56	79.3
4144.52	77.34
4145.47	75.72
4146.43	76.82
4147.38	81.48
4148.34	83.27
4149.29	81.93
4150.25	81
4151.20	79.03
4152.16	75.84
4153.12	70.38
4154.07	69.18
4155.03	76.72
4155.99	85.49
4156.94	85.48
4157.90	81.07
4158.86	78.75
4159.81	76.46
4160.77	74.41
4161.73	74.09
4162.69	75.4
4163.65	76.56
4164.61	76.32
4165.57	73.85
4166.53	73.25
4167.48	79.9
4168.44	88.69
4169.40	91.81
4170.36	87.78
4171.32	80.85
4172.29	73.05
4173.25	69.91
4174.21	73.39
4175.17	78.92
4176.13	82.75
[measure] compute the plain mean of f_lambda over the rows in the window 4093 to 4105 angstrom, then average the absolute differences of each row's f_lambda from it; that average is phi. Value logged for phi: 7.1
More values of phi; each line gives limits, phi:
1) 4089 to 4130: 5.7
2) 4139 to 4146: 2.1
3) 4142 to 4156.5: 3.5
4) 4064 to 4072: 3.2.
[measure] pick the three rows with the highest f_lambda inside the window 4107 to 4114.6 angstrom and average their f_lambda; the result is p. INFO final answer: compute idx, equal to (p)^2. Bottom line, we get 6382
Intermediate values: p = 80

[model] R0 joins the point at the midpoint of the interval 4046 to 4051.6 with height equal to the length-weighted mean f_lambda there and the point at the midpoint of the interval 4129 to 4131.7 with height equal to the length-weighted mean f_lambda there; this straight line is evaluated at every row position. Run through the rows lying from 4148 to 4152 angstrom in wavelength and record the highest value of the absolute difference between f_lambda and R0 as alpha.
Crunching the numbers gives 5.7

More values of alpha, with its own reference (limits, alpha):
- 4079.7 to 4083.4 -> 3.2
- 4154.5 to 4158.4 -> 7.9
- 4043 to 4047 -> 5.7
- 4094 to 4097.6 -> 8.7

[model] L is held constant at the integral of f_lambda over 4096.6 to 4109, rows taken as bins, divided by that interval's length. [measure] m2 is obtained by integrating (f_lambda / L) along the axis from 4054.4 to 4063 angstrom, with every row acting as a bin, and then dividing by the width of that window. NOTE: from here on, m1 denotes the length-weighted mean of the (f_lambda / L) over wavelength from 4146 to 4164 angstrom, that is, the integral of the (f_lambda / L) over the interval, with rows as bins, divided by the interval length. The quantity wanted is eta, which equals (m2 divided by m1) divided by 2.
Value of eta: 0.530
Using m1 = 1.14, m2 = 1.21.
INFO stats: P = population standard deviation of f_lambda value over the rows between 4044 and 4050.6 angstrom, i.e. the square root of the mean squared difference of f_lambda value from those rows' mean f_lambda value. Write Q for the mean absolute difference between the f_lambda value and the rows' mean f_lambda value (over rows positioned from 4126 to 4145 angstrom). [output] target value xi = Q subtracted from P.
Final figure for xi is 0.3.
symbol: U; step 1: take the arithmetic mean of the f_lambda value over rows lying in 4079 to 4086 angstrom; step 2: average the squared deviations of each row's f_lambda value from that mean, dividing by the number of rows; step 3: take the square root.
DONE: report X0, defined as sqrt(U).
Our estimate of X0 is 1.72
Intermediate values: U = 3.0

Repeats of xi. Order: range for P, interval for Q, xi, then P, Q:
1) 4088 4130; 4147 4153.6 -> 3.8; 7.2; 3.4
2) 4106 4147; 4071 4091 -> 2.0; 5.0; 3.1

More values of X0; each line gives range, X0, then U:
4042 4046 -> 1.68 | 2.8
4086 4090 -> 0.53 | 0.3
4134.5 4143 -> 1.55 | 2.4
